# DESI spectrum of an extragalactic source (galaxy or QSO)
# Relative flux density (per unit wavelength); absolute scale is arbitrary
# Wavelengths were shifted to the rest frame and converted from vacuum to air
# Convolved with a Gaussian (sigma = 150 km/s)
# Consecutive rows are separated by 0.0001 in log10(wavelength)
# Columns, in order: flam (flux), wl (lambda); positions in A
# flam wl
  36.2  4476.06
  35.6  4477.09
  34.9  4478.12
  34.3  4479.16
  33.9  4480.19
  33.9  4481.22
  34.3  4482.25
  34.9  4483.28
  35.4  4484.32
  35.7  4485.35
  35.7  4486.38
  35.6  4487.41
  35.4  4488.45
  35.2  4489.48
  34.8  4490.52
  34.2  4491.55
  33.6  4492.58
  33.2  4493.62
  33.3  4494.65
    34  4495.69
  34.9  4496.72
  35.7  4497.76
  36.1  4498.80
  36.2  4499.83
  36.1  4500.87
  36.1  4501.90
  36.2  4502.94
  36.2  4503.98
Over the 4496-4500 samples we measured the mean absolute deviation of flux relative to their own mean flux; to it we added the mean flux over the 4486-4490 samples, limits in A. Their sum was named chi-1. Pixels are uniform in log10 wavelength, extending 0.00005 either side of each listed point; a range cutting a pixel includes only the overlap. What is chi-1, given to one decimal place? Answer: 35.9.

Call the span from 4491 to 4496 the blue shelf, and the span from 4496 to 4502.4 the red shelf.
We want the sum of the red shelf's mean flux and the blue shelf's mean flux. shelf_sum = 69.5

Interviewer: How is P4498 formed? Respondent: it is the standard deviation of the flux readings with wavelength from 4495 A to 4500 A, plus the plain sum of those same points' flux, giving 178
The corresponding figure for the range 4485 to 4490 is 178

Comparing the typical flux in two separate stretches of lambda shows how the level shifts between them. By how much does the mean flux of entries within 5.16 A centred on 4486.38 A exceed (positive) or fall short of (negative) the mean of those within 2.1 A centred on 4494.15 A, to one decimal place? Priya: 2.3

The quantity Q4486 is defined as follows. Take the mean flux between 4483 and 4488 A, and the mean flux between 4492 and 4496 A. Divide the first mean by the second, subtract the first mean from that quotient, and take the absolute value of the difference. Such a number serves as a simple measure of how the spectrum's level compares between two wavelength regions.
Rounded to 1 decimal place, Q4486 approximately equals 34.4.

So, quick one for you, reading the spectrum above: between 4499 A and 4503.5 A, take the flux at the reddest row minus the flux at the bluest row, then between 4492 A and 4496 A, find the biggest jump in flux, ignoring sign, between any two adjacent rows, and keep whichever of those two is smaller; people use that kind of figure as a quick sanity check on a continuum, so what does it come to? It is 0.0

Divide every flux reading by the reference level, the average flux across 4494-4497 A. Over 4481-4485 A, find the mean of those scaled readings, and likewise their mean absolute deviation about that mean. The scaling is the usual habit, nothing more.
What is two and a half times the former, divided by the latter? 165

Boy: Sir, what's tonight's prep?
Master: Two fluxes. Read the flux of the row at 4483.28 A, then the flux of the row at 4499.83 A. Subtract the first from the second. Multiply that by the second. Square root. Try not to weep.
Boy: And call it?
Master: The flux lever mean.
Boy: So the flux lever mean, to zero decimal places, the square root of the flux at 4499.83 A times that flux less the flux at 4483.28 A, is 7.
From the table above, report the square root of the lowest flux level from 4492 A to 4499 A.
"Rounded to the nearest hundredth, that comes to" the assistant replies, 5.76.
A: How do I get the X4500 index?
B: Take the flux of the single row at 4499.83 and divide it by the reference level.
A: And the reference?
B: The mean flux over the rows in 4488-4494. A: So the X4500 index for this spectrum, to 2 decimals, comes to 1.05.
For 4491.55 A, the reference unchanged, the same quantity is 0.99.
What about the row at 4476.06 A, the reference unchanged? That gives 1.05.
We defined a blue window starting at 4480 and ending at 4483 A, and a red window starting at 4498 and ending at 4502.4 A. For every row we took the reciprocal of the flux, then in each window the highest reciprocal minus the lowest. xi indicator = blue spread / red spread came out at 4.5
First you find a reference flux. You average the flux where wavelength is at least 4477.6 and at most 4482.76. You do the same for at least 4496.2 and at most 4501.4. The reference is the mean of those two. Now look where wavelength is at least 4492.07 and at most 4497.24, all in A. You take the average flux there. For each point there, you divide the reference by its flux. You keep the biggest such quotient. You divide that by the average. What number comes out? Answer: 0.0312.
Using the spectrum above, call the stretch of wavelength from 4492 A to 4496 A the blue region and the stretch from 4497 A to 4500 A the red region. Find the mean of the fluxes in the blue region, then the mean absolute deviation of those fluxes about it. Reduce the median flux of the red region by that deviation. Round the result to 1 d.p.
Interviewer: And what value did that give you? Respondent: 35.8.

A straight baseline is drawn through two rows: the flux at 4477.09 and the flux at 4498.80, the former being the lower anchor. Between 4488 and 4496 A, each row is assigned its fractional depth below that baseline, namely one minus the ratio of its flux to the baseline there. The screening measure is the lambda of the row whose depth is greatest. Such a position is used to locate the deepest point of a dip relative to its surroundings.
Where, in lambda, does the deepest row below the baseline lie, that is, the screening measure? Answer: 4493.62 A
